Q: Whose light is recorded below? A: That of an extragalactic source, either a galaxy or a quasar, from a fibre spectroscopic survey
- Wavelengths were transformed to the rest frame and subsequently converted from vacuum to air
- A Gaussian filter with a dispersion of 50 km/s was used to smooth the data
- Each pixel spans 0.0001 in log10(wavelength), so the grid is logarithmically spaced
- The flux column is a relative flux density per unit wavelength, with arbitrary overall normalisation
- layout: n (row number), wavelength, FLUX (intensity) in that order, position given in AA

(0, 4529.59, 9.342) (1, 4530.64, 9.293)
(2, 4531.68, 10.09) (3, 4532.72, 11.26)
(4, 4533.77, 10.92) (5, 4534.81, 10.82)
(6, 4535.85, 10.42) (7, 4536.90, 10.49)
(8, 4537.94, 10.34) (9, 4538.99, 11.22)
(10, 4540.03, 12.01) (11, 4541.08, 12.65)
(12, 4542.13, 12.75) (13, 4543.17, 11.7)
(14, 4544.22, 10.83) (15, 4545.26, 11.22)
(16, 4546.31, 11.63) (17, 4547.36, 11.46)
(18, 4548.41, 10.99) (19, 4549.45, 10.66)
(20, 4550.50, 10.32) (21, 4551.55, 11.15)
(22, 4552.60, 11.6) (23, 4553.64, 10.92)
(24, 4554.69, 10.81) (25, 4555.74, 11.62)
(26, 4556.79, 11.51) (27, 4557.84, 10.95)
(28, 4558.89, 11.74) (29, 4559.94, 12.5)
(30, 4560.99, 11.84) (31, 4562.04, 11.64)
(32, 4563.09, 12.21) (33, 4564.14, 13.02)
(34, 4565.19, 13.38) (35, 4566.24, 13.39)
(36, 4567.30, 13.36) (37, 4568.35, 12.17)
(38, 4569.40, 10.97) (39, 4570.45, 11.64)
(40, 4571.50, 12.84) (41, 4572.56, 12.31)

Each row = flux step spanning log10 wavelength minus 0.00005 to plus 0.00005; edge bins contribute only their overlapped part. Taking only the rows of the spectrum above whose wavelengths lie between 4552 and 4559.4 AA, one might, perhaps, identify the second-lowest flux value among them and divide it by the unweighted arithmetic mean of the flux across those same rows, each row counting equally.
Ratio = 0.966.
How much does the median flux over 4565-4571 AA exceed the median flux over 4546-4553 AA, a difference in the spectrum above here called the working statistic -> 1.6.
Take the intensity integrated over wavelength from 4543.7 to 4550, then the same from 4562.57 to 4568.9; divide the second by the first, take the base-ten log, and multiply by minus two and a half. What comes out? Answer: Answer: -0.166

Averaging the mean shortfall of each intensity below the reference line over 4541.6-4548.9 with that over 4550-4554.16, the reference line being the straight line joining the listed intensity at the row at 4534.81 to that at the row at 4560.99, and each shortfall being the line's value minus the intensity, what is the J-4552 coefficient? 0.1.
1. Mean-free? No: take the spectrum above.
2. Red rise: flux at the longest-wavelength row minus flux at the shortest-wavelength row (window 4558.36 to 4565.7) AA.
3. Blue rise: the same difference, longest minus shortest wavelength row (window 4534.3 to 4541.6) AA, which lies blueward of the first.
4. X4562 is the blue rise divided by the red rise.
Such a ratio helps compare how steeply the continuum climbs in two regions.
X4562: 1.1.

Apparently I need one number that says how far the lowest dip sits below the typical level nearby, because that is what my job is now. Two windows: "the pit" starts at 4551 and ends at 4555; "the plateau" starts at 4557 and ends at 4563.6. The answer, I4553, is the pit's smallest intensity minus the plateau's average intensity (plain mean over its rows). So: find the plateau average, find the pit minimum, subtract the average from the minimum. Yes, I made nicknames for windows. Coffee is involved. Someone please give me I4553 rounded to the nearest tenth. -1.0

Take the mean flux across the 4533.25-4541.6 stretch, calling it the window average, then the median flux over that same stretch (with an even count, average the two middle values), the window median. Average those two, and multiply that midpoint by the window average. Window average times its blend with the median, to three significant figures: 122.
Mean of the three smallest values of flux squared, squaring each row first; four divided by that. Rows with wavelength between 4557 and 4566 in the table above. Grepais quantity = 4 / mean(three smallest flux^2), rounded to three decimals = 0.031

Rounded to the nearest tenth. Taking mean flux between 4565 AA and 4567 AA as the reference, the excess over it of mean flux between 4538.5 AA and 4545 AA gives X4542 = -1.5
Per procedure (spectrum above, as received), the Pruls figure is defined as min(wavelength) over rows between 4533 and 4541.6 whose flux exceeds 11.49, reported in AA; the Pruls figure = 4540.03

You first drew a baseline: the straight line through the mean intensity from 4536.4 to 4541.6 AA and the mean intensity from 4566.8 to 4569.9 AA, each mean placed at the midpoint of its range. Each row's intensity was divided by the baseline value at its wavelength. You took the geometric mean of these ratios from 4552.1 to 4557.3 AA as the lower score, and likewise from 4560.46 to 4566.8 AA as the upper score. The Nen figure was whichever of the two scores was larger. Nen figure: 1.04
